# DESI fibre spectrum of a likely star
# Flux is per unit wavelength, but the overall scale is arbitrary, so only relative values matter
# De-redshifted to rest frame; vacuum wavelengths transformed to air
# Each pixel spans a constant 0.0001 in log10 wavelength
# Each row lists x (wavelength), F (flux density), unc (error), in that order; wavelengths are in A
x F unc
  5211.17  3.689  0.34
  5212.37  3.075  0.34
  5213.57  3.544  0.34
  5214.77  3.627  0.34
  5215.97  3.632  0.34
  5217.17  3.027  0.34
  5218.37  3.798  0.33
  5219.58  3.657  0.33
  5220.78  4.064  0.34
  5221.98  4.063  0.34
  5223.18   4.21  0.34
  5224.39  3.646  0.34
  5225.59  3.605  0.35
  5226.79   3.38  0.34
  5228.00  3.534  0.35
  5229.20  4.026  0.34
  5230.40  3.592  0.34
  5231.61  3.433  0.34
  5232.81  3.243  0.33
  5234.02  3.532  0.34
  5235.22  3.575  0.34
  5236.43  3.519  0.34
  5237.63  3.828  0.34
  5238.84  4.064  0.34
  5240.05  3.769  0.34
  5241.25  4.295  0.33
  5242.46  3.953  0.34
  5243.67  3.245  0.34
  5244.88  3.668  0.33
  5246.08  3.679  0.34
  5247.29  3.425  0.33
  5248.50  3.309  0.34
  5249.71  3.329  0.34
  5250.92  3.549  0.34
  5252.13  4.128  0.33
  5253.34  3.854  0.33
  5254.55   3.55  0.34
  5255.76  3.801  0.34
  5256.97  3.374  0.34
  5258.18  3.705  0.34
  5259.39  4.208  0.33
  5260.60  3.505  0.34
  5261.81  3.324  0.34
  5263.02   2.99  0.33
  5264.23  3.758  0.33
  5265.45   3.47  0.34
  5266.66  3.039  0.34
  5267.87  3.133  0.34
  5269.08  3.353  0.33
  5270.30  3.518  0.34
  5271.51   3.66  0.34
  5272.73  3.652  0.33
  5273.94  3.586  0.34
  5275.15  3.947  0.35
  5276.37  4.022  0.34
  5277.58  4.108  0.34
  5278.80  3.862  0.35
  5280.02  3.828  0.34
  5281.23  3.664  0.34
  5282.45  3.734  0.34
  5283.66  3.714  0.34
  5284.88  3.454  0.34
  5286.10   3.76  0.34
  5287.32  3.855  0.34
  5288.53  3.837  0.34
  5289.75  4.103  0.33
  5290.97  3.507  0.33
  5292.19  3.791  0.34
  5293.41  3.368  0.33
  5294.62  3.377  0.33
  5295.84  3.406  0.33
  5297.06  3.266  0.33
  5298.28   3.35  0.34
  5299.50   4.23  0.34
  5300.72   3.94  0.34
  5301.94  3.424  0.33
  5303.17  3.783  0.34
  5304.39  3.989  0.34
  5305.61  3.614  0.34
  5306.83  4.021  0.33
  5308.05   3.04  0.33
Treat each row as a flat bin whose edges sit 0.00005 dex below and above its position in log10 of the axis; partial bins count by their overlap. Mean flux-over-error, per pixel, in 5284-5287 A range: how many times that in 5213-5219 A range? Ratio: 1.02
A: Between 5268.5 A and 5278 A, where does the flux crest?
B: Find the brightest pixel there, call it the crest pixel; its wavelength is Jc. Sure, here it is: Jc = 5277.58 A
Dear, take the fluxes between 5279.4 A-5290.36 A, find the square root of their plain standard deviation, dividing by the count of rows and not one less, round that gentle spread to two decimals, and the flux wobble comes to 0.40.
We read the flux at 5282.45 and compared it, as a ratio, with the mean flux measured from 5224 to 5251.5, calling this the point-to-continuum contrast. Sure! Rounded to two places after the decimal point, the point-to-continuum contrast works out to 1.03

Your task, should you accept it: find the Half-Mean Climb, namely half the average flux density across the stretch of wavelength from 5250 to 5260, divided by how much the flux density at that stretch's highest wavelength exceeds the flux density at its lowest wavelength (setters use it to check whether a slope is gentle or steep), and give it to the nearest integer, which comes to 3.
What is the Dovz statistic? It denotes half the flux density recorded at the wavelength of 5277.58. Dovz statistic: 2.05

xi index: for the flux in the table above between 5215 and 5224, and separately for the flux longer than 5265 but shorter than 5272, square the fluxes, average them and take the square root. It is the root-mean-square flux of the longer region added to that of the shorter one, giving 7.17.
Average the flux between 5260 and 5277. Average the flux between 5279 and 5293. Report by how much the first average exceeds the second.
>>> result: -0.25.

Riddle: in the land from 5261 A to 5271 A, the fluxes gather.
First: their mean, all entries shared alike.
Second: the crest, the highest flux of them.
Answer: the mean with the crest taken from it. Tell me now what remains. -0.43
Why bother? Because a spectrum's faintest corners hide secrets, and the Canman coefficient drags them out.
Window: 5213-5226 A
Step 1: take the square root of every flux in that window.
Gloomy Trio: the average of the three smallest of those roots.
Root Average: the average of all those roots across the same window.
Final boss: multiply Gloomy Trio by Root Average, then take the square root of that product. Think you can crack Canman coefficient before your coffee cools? 1.88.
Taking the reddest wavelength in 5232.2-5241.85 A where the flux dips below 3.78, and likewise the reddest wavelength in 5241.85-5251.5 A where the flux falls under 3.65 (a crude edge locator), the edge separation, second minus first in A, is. 10.9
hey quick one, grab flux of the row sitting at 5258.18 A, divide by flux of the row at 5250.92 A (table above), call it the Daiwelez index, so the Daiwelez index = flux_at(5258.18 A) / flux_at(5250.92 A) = 1.04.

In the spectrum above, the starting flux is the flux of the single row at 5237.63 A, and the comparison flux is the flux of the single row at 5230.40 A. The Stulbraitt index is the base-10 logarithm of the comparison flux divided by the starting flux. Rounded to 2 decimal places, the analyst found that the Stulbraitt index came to -0.03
